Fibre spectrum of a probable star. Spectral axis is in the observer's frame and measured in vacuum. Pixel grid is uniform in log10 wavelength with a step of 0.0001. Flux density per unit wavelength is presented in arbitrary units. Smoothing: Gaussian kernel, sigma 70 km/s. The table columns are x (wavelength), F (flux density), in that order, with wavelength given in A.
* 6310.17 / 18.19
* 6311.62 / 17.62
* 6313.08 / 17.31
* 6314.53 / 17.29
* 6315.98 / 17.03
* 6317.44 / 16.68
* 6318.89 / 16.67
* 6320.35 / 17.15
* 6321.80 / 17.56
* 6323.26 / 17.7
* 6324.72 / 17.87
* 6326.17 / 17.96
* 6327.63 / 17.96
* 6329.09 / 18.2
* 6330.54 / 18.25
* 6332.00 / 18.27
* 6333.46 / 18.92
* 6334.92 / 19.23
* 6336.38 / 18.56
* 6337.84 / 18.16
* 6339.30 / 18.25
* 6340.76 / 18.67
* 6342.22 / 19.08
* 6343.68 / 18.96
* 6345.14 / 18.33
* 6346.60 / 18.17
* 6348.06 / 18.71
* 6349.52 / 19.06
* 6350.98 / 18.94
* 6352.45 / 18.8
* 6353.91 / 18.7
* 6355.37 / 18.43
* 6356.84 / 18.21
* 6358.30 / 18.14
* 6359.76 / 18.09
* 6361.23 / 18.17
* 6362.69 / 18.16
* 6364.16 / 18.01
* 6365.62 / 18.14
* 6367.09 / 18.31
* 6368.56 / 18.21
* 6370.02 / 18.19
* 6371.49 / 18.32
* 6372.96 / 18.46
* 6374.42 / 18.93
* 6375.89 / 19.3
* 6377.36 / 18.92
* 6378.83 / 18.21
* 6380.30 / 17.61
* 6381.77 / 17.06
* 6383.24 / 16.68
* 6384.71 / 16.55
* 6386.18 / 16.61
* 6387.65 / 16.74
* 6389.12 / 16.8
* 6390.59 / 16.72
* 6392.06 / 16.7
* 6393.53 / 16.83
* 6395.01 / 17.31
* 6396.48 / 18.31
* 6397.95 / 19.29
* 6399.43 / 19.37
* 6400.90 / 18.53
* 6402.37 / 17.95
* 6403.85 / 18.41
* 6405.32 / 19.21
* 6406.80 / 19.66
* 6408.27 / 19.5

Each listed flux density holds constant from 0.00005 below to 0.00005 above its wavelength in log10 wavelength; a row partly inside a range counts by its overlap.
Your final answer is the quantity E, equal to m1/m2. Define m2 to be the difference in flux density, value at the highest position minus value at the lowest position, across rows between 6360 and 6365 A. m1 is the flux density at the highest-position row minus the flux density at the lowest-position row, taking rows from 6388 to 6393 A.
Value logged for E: 0.6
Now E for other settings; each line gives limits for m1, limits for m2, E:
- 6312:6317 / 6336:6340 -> 0.9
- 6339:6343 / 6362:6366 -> -41.5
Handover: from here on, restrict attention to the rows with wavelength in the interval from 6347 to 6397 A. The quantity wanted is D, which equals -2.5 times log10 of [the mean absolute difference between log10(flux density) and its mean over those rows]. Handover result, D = 4.4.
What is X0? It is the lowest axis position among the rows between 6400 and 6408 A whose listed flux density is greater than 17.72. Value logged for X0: 6400.90 A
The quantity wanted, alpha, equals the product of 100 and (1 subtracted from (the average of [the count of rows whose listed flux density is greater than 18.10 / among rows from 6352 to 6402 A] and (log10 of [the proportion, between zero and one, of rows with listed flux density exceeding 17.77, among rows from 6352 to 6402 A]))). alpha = 942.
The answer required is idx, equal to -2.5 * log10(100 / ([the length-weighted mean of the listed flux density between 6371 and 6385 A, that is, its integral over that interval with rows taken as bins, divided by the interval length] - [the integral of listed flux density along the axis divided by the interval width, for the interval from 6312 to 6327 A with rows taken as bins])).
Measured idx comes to -5.37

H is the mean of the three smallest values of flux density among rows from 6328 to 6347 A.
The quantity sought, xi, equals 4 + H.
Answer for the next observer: 22.2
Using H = 18.2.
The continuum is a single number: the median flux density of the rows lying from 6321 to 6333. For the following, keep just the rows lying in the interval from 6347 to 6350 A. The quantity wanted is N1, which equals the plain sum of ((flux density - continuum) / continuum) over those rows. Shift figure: 0.103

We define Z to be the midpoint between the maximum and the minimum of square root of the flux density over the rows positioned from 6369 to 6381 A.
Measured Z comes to 4.29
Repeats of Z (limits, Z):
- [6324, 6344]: 4.31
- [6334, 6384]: 4.24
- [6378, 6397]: 4.17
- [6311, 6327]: 4.16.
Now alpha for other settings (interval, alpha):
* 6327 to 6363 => 1050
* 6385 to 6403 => 81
